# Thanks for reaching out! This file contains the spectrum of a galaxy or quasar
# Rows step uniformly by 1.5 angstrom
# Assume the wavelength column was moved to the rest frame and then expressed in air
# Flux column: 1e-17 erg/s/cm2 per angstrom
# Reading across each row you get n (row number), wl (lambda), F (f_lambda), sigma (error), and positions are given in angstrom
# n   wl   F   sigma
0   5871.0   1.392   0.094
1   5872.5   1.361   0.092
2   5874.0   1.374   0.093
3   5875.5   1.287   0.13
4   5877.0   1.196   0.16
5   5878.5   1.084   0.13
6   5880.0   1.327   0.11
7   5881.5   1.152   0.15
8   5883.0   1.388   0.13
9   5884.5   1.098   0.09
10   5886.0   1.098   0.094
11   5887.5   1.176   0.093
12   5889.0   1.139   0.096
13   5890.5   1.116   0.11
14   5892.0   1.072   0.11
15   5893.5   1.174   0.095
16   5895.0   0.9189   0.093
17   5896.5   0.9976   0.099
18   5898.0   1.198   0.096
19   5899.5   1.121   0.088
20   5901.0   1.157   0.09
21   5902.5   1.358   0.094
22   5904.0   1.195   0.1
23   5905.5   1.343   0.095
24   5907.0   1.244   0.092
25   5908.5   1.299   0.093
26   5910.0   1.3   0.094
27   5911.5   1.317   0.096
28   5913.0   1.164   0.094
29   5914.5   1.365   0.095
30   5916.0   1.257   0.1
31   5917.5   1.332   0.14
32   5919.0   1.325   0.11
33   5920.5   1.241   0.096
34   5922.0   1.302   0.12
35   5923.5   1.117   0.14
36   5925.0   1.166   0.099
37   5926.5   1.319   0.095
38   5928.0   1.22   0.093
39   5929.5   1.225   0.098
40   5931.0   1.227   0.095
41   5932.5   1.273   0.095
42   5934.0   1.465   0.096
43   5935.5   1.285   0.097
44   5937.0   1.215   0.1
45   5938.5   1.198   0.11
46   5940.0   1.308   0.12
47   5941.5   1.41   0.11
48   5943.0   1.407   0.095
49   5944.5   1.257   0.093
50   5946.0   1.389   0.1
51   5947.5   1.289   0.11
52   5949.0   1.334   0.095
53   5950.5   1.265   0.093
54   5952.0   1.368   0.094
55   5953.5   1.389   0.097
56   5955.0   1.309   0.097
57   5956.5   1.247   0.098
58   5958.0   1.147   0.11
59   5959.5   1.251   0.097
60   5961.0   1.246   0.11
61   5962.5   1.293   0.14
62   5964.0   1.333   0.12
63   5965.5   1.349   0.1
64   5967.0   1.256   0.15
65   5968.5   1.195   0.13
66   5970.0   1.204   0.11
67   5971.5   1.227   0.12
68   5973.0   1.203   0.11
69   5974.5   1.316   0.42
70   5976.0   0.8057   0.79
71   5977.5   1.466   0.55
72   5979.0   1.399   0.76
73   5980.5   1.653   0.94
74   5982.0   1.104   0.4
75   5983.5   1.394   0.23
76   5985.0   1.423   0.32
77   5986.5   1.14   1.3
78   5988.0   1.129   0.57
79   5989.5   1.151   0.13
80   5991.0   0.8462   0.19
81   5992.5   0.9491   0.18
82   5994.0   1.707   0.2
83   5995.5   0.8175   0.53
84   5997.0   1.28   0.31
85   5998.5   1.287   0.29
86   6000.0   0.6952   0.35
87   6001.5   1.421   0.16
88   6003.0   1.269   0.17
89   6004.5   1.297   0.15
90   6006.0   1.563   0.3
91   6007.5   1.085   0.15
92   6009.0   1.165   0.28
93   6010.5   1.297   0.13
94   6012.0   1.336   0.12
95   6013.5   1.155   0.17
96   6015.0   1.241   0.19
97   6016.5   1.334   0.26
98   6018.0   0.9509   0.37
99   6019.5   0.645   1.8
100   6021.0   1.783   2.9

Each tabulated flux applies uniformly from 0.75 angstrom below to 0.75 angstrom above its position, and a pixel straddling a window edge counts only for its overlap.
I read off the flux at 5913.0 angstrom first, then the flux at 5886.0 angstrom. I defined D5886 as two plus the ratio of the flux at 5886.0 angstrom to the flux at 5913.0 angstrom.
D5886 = 2.94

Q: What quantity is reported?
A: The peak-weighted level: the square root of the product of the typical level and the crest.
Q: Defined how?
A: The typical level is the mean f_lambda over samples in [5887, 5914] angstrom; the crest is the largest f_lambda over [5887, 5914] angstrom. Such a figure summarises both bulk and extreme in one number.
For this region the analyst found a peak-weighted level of 1.27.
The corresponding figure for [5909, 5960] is 1.37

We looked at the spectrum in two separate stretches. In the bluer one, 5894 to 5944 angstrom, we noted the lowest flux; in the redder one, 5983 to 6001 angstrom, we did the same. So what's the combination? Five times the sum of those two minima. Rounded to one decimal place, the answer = 8.1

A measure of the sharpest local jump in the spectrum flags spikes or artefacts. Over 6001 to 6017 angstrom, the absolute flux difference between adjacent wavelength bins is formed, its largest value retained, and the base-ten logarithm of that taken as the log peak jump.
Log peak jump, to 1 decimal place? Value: -0.3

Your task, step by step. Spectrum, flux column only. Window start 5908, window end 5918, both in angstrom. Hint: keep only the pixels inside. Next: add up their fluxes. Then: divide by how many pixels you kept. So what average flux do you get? 1.29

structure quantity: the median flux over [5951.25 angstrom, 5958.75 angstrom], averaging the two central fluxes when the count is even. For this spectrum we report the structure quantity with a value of 1.309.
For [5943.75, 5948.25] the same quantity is 1.289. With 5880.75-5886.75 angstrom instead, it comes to 1.125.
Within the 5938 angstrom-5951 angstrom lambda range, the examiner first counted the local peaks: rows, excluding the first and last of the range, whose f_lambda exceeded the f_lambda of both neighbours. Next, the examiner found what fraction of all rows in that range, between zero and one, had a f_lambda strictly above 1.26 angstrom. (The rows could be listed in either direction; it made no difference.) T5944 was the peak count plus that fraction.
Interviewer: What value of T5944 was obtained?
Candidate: 3.78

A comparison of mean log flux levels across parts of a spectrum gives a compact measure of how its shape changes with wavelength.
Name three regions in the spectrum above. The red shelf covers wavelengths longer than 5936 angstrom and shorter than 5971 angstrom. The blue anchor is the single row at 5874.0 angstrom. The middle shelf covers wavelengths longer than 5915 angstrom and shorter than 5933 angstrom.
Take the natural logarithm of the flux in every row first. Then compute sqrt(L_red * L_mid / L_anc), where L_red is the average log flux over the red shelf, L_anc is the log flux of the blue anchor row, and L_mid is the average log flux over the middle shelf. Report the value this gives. 0.4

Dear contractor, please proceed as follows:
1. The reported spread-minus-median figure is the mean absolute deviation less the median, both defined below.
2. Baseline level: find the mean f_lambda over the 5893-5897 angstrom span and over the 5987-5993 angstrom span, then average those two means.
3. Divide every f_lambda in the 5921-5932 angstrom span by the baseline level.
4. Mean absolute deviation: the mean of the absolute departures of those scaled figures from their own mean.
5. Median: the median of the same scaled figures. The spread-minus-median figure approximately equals -1.15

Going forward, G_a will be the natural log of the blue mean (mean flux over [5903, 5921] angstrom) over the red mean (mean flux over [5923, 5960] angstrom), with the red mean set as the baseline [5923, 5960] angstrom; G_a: 0.00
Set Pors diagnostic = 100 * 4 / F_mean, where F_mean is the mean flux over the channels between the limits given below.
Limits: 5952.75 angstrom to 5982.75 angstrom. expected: 315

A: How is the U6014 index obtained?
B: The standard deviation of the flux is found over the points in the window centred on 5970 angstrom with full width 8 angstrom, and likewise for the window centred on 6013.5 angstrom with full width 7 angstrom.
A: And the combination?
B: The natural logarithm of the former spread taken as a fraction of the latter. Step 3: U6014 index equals -1.1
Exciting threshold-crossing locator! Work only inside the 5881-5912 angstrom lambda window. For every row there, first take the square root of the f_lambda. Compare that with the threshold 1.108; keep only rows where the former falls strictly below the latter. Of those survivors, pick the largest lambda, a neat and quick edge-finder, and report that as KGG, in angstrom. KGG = 5904.0 angstrom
